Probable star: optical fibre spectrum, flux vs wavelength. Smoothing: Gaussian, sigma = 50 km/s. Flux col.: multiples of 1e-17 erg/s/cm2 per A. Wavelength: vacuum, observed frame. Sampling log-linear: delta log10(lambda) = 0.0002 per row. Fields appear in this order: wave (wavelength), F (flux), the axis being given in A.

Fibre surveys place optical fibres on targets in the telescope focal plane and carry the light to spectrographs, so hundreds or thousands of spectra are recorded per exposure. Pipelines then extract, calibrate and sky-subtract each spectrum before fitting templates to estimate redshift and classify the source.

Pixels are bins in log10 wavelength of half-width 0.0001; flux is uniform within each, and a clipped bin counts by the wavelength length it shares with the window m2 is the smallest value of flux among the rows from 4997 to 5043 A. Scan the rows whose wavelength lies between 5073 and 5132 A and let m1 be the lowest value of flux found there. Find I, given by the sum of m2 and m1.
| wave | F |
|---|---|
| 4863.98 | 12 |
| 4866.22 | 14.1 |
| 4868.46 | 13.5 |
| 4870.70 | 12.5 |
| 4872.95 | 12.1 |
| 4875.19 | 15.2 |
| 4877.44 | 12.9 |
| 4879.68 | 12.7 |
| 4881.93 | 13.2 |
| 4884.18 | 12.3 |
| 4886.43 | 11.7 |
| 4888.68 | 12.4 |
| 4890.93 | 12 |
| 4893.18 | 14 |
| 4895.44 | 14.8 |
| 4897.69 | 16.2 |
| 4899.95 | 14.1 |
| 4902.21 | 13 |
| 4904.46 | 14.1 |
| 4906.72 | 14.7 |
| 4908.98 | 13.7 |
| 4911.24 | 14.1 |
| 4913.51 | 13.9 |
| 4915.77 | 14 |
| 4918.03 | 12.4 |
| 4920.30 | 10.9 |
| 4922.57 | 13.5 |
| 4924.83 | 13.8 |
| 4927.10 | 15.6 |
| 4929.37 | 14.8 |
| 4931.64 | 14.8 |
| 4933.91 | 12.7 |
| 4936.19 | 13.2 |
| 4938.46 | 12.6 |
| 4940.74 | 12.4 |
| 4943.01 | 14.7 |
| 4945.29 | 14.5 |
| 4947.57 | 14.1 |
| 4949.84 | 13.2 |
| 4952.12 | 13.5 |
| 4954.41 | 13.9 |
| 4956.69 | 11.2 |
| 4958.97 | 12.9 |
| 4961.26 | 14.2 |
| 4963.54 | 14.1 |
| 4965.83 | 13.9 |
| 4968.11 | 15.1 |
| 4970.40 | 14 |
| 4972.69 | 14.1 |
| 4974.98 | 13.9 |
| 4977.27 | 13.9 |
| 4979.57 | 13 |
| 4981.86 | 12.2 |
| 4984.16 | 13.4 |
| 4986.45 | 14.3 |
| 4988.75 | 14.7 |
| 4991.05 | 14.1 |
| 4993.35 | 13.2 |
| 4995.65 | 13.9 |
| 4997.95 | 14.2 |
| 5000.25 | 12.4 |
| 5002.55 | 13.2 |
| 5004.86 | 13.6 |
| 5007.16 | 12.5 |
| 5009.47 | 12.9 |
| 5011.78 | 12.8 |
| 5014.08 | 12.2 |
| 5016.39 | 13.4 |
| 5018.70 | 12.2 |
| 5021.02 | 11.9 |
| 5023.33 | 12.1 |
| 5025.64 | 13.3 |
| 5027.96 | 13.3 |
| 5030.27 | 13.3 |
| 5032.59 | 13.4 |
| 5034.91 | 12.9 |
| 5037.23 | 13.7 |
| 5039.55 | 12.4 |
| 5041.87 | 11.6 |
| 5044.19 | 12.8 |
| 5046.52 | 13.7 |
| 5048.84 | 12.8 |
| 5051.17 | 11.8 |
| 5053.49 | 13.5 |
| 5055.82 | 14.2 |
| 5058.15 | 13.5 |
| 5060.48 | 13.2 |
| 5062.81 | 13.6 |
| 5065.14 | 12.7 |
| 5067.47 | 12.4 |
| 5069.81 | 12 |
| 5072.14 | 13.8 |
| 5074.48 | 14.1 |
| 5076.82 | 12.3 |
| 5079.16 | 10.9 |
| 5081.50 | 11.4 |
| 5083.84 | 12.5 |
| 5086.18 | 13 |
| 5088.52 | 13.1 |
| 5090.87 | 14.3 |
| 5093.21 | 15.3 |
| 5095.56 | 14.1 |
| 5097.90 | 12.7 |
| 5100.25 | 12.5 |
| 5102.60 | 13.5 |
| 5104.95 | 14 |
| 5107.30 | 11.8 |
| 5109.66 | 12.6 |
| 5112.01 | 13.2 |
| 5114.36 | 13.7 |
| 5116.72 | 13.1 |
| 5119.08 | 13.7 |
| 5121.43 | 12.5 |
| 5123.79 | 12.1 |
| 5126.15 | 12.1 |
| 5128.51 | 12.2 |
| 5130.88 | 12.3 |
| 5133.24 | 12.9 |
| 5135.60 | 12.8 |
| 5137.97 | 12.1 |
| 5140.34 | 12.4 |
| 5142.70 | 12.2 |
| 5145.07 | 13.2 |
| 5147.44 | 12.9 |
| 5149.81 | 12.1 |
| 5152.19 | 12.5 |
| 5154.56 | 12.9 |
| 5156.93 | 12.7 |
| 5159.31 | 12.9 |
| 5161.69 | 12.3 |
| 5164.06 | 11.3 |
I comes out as 22.5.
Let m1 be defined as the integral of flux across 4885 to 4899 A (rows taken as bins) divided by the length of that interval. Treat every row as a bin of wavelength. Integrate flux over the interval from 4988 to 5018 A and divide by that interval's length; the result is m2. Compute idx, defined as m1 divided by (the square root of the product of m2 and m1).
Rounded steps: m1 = 13.5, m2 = 13.3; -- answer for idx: 1.01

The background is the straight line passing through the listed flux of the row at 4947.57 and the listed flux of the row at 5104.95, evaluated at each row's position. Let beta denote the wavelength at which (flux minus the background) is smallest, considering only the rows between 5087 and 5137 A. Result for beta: 5107.30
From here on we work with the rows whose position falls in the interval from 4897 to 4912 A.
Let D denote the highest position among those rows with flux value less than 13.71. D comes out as 4908.98 A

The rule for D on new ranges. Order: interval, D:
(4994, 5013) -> 5011.78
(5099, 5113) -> 5112.01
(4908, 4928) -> 4922.57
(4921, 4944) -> 4940.74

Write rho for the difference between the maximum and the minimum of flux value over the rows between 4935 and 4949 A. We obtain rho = 2.3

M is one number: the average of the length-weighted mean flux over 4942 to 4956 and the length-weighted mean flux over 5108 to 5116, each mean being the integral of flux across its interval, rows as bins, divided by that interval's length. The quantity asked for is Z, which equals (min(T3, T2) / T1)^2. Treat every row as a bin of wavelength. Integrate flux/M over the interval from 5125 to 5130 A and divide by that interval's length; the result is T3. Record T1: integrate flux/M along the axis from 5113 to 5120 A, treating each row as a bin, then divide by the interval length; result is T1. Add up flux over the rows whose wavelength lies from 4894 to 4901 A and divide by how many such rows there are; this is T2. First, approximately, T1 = 1.00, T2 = 15.0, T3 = 0.90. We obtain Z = 0.81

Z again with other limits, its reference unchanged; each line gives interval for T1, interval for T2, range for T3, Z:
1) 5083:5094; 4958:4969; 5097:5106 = 0.94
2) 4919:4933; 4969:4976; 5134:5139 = 0.81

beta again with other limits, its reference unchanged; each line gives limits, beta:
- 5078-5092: 5079.16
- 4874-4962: 4920.30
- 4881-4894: 4886.43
